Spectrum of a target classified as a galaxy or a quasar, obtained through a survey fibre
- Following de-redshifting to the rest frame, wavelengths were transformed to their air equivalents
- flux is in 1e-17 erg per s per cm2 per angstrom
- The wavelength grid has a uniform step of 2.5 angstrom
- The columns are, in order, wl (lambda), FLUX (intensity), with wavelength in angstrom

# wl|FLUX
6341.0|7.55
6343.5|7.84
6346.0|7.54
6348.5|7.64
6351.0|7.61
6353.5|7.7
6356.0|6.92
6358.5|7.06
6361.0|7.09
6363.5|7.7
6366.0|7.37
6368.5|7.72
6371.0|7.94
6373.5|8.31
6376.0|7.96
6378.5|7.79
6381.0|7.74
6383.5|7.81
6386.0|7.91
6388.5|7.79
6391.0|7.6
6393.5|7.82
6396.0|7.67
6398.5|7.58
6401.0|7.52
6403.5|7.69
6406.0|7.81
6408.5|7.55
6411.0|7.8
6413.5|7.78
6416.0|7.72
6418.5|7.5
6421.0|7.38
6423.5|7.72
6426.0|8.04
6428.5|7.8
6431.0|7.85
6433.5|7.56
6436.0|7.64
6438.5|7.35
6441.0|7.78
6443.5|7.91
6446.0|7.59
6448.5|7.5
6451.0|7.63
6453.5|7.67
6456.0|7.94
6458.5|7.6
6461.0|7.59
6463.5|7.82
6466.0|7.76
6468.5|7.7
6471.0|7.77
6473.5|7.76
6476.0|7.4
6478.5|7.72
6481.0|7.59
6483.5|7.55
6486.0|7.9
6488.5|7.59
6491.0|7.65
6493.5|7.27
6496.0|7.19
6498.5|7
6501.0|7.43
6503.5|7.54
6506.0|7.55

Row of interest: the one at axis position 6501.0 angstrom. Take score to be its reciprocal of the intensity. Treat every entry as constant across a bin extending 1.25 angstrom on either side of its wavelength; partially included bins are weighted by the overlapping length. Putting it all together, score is 0.135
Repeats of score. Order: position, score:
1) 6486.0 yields 0.127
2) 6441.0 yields 0.129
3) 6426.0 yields 0.124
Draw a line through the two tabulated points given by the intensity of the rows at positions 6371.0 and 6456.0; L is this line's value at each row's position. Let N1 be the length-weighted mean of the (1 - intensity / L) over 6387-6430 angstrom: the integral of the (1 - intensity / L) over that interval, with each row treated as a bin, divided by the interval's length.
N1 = 0.031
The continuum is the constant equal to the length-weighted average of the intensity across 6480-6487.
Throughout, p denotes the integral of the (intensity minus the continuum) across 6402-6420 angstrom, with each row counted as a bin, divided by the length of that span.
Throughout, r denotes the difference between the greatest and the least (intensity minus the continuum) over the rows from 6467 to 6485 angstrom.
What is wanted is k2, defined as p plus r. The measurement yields 0.38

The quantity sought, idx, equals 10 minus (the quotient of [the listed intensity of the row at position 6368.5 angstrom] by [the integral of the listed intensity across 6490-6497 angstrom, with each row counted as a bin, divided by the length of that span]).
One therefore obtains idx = 8.95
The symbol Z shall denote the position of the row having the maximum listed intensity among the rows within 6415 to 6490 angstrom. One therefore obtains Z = 6426.0 angstrom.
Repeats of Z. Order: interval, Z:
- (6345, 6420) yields 6373.5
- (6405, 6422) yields 6406.0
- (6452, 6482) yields 6456.0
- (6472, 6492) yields 6486.0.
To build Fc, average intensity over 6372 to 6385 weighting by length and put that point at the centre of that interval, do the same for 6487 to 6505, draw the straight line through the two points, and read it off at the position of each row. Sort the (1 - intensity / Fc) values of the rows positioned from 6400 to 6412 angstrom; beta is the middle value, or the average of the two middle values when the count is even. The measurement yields 0.015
